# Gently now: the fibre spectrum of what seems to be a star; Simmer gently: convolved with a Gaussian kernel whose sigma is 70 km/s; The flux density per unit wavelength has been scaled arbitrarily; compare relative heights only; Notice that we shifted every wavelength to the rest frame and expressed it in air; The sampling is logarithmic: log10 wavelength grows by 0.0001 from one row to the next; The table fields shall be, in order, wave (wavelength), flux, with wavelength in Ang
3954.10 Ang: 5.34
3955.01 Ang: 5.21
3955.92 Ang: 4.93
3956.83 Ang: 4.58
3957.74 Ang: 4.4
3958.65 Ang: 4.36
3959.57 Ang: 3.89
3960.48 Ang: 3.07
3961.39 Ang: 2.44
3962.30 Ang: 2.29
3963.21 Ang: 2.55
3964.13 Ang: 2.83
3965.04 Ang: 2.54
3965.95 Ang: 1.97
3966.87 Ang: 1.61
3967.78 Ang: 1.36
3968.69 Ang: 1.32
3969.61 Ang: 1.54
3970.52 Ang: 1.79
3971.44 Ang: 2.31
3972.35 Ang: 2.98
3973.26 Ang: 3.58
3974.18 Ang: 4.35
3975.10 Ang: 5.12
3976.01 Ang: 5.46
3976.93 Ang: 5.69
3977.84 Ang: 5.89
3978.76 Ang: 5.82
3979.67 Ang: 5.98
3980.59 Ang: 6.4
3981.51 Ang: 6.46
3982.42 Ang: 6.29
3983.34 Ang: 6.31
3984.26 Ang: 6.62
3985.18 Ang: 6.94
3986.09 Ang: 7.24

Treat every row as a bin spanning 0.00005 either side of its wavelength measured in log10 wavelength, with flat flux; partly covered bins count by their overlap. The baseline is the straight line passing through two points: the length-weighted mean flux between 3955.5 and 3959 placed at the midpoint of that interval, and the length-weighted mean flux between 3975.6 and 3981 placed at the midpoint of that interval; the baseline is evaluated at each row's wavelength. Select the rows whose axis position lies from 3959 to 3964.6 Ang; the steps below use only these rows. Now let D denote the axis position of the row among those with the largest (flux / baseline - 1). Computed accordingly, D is 3959.57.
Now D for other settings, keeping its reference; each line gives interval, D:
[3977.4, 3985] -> 3980.59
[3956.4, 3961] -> 3956.83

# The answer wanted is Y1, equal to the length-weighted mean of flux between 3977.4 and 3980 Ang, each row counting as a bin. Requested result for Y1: 6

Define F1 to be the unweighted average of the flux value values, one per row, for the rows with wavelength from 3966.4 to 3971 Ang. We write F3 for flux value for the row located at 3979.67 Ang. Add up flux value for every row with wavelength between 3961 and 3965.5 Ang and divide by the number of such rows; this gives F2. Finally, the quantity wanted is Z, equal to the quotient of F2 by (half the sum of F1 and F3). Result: 0.7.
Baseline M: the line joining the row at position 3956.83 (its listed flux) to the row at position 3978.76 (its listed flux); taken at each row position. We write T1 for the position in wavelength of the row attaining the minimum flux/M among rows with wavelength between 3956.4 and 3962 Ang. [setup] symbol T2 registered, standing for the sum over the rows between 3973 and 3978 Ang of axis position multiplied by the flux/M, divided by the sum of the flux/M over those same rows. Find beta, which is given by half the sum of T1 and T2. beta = 3968.6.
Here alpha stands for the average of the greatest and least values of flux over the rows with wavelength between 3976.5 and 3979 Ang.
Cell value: 5.8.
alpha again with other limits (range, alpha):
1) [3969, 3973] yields 2.3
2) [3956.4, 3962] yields 3.5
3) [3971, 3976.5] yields 3.9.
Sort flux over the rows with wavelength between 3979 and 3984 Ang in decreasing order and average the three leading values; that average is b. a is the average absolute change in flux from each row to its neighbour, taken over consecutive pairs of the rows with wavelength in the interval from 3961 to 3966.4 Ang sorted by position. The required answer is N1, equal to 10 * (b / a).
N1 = 206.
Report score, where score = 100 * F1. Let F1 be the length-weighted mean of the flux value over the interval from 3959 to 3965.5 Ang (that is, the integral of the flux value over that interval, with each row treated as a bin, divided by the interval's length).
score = 283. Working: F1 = 2.8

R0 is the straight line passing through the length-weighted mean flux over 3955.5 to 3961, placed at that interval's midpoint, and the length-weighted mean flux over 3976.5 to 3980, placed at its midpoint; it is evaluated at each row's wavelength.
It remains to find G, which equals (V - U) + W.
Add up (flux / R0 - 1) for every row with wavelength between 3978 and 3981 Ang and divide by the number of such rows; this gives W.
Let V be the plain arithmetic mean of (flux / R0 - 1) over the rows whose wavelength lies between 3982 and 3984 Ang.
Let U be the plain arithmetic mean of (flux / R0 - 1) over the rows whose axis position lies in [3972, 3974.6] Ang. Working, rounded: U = -0.3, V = 0.0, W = 0.02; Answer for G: 0.4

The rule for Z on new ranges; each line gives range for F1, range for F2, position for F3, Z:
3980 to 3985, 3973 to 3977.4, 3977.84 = 0.8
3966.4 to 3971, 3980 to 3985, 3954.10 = 1.9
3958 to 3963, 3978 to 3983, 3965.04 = 2.2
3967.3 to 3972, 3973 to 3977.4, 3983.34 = 1.2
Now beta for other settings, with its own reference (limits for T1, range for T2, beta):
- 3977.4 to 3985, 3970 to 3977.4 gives 3976.6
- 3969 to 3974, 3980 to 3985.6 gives 3976.3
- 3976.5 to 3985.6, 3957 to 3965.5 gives 3968.9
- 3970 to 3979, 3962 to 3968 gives 3967.6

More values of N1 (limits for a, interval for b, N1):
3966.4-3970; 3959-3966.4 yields 192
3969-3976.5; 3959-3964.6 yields 58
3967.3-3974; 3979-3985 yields 169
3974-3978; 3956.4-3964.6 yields 115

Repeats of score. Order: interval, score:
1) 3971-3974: 309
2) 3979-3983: 626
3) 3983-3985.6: 662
